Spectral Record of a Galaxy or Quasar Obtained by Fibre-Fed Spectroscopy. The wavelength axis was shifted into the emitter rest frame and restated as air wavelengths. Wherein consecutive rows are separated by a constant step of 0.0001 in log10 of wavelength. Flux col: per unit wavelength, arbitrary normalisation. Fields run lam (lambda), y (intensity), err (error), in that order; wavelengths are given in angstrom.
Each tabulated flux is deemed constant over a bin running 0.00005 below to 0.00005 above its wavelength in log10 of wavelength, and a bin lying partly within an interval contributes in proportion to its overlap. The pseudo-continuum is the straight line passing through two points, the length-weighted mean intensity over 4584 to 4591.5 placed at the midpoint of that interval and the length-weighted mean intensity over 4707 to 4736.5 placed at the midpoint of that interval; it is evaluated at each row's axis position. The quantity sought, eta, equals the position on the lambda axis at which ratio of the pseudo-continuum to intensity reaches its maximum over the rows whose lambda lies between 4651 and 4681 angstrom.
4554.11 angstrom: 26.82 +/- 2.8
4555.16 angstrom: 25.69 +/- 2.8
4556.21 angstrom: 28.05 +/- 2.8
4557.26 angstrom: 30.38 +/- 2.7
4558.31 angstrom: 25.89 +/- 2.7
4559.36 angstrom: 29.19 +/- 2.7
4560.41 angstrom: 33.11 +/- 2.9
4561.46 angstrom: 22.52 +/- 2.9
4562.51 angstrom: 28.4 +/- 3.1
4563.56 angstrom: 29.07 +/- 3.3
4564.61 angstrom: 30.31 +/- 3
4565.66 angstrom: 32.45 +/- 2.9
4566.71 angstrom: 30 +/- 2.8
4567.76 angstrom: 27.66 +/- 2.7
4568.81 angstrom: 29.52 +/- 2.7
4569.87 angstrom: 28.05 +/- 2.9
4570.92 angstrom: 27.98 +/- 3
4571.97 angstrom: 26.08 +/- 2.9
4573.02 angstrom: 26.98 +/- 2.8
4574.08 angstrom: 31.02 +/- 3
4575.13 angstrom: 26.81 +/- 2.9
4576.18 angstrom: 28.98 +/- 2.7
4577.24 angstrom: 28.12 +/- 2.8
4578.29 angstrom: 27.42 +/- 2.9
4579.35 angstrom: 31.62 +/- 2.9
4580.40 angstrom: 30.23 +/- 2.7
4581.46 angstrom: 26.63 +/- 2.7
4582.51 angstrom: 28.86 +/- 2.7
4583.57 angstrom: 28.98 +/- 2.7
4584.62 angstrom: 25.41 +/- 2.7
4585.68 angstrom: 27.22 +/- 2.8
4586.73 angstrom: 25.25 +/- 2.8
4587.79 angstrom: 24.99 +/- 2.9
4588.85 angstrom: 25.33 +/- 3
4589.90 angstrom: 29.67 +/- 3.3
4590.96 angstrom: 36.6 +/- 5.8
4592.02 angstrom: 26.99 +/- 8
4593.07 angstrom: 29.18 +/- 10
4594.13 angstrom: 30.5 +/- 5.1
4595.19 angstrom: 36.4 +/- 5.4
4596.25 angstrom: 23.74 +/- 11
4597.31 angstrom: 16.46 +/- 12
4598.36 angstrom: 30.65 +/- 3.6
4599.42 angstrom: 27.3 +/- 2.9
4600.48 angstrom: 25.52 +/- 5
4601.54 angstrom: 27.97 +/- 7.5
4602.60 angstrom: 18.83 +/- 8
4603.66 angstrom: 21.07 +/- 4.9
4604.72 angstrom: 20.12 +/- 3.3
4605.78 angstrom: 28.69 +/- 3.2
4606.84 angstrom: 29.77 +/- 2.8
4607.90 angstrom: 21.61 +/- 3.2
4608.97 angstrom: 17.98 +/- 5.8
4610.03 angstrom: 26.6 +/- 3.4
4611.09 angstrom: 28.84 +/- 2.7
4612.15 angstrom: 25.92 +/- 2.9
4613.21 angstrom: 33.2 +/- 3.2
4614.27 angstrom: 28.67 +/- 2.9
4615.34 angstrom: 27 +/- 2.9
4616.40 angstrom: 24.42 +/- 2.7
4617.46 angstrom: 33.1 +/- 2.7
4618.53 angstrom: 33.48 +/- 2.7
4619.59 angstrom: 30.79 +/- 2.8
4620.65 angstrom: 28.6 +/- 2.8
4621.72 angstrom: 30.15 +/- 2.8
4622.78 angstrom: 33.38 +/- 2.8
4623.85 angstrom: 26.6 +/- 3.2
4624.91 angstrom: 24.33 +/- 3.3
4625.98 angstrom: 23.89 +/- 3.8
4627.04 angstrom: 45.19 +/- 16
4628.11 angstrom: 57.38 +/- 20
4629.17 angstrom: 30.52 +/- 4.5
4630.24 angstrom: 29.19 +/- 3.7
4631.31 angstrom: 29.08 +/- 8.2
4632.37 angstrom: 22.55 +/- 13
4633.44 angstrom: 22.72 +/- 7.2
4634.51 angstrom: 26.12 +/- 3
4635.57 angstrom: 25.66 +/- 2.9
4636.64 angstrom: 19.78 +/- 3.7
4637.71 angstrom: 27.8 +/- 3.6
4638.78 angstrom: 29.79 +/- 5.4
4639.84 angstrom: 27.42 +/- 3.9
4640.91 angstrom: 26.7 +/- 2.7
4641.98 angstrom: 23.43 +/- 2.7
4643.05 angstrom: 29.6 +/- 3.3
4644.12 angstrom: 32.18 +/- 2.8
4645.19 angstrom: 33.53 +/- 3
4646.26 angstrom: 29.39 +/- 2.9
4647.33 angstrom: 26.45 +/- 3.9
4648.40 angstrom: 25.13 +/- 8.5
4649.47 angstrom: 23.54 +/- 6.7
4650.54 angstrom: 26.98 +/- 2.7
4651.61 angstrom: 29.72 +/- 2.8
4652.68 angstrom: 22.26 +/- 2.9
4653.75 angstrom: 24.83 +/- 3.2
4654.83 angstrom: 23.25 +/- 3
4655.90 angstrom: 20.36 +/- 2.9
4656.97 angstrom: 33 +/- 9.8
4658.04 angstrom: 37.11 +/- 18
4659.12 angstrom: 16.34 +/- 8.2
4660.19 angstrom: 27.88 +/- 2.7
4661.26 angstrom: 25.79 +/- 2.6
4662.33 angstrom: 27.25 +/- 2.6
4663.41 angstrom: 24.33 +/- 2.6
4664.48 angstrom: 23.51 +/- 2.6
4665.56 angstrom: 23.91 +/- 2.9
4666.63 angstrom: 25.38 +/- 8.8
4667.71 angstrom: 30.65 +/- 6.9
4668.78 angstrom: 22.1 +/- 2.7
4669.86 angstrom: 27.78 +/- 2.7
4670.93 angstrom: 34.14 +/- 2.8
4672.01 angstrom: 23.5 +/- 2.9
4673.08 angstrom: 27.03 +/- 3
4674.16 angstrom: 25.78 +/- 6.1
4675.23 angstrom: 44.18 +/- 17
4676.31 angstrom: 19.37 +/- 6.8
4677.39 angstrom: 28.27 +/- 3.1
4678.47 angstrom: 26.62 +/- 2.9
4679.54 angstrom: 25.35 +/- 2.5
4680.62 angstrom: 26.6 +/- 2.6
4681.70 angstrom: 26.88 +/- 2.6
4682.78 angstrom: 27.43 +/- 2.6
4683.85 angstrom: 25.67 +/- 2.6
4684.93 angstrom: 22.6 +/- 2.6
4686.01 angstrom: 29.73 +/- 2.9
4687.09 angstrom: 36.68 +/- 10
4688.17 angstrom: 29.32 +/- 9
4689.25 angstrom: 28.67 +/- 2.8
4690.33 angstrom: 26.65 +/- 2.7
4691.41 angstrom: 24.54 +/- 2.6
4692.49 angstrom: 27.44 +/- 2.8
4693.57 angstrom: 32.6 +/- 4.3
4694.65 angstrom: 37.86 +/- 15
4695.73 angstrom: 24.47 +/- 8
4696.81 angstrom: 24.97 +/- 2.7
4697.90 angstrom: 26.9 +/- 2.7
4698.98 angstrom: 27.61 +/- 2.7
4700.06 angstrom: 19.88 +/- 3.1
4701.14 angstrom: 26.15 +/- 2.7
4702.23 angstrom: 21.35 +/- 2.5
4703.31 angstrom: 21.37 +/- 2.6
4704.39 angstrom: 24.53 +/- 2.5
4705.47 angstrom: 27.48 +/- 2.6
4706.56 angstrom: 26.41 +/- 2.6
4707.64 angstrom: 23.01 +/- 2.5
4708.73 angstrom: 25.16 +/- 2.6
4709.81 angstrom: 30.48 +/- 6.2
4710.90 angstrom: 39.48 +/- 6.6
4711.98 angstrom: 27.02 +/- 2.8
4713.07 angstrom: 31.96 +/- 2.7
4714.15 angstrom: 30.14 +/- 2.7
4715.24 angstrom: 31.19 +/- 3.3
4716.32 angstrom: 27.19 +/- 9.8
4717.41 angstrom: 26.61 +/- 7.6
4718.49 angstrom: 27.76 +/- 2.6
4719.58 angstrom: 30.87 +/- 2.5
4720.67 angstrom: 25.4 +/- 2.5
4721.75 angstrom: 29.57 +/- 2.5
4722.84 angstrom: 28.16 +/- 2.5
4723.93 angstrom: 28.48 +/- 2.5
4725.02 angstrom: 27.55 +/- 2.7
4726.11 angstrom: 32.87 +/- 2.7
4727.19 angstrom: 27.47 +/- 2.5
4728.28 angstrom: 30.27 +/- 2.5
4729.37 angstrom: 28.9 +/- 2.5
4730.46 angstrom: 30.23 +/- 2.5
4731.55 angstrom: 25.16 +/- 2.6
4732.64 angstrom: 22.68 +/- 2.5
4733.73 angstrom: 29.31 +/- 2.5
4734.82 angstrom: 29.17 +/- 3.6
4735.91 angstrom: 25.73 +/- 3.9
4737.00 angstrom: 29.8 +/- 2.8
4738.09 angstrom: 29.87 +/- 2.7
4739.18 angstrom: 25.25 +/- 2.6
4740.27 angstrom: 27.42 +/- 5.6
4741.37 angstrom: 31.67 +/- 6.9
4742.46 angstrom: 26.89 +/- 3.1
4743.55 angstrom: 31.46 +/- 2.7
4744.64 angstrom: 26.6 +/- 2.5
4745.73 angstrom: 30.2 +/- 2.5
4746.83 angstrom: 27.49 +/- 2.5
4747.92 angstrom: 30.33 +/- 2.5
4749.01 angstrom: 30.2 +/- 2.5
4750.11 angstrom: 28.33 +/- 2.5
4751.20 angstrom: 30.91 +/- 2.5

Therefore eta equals 4659.12 angstrom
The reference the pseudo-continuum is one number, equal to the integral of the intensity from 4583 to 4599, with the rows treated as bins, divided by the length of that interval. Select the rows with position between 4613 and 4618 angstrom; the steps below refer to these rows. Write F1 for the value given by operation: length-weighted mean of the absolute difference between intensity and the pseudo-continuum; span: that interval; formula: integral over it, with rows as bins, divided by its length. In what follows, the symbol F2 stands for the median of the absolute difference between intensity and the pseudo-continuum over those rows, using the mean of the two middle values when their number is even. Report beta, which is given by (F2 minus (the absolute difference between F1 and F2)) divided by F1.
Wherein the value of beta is 1.00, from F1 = 3.0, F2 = 3.4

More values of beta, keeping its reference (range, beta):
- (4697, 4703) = -0.05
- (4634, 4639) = 0.38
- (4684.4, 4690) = 0.07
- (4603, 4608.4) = 1.00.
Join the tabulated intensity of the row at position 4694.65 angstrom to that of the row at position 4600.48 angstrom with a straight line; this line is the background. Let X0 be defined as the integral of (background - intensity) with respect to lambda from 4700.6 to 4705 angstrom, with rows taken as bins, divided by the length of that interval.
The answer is 16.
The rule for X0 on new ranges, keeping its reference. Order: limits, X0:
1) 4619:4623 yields -2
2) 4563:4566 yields -10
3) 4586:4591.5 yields -4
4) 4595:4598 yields 0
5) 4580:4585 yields -5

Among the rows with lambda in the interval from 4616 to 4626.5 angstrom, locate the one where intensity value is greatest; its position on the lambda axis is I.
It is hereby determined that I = 4618.53 angstrom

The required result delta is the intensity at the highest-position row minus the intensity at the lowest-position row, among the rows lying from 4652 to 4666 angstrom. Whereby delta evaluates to 2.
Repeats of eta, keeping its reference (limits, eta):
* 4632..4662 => 4659.12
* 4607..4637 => 4608.97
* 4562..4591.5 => 4587.79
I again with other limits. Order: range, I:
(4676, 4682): 4677.39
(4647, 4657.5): 4656.97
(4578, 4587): 4579.35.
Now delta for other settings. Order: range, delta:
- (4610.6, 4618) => 4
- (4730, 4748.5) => 0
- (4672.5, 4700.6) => -7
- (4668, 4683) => 5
